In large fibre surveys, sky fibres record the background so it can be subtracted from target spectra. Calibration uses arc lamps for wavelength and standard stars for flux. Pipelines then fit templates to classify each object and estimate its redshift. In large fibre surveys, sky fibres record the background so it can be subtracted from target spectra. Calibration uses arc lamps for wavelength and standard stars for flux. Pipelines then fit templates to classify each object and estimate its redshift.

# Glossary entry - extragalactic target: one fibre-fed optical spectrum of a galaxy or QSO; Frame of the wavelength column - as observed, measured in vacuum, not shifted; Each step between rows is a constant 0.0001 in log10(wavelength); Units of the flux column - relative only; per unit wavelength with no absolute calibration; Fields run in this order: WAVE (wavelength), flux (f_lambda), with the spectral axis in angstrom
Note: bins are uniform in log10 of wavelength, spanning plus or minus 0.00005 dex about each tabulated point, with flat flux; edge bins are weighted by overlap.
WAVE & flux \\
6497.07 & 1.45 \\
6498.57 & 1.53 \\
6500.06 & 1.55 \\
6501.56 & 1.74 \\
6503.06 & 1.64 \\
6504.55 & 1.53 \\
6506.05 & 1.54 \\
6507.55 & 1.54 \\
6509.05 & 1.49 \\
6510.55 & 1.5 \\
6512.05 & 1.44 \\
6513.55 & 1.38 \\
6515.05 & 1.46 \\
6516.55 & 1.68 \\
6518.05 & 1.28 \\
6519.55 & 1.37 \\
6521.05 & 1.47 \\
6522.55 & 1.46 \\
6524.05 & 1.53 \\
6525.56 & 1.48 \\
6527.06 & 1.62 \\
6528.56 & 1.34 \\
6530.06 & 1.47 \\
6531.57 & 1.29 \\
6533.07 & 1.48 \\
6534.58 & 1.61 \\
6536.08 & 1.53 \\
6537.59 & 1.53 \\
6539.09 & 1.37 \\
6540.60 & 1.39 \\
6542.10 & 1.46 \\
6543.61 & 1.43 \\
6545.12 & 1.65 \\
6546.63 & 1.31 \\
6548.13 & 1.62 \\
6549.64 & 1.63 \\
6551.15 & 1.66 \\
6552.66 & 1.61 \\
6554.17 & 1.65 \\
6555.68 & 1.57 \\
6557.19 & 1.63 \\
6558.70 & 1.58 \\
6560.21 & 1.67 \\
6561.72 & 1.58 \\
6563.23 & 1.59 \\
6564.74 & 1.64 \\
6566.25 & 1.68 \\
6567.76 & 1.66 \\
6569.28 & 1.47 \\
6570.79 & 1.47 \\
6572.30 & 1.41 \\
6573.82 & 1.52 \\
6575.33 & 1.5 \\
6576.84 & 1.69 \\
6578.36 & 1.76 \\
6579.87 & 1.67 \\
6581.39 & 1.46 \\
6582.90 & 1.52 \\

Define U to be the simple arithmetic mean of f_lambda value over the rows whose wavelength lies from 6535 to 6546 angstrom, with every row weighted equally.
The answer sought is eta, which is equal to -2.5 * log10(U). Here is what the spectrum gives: -0.426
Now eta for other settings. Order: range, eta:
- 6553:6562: -0.519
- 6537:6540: -0.403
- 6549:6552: -0.540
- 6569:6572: -0.418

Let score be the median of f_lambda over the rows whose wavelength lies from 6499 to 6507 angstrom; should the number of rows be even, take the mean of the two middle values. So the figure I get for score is 1.55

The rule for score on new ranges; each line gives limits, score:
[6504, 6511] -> 1.53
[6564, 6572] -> 1.64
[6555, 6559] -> 1.58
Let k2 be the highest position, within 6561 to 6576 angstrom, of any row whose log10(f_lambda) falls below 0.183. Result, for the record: 6575.33 angstrom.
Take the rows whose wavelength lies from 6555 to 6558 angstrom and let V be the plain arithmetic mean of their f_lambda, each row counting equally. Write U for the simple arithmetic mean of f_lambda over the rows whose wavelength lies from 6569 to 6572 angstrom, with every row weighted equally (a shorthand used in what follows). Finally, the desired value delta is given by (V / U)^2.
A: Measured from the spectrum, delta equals 1.18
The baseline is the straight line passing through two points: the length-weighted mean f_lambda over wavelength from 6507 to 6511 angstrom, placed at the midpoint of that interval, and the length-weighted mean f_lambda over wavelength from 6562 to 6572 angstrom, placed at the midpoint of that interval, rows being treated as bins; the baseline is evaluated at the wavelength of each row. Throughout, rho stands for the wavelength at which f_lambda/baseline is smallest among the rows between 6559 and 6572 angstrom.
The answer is 6570.79 angstrom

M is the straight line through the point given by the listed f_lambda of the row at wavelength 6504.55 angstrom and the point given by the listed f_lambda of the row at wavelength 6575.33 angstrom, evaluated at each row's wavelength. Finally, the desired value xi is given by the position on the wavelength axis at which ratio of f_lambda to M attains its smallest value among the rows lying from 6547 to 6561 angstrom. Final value 6555.68 angstrom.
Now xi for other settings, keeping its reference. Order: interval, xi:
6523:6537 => 6531.57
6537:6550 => 6546.63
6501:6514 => 6513.55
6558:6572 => 6569.28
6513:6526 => 6518.05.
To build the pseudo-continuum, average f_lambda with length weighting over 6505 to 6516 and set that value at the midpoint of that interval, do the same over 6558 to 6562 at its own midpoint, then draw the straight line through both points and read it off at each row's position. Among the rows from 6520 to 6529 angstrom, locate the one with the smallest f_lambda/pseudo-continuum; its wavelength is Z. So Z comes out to 6528.56 angstrom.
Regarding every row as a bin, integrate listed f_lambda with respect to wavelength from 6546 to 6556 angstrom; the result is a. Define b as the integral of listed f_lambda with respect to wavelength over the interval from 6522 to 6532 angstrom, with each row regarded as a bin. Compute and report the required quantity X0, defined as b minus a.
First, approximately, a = 15.8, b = 14.6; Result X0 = -1.22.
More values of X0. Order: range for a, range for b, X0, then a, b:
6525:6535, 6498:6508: 1.19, 14.7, 15.8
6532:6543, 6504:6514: -1.33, 16.2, 14.9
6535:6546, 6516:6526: -1.68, 16.3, 14.6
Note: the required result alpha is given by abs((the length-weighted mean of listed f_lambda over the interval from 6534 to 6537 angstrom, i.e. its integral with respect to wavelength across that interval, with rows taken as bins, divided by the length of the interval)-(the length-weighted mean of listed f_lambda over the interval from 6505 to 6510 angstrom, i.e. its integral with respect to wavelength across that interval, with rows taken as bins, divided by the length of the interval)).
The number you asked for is 0.04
